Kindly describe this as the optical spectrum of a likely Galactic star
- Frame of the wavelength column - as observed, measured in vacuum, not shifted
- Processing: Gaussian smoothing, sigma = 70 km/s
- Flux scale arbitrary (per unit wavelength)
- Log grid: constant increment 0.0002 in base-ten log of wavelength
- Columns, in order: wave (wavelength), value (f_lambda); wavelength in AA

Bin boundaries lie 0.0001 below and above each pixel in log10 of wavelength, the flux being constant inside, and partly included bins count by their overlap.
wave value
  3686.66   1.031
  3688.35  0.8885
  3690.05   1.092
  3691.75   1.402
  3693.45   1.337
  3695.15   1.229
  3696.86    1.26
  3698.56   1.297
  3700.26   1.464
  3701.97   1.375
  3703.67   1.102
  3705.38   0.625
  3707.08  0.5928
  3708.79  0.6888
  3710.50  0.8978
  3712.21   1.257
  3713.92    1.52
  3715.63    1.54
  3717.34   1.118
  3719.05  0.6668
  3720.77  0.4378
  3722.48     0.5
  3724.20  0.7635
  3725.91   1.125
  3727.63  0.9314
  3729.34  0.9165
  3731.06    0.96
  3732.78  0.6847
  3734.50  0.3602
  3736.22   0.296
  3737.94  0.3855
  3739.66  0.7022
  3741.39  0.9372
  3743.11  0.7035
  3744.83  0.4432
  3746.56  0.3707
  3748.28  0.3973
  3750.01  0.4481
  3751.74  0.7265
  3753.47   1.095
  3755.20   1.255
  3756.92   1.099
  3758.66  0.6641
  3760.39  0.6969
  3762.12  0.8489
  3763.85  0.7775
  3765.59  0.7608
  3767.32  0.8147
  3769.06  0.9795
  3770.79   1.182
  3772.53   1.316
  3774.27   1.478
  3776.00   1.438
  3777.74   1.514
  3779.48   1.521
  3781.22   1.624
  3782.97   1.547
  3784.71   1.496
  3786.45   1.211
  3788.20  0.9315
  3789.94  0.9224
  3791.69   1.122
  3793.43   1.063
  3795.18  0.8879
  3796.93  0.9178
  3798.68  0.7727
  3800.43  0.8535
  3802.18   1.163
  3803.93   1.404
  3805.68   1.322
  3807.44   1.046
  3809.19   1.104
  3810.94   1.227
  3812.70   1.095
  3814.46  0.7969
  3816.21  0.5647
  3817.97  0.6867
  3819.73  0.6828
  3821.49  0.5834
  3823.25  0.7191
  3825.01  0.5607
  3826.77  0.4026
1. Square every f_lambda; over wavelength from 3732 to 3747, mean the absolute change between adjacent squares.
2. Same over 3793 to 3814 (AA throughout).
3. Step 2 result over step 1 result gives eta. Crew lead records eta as 1.37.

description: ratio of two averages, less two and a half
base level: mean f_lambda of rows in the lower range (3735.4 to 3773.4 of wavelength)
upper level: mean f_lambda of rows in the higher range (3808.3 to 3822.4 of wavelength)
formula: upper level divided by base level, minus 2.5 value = -1.4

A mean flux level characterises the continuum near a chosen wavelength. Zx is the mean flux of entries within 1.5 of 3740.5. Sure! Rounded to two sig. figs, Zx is 0.82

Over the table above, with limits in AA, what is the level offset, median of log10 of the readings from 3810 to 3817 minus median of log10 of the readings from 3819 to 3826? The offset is 0.170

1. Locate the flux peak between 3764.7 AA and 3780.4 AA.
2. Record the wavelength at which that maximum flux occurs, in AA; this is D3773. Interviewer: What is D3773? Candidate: 3779.48 AA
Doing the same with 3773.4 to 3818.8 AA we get 3781.22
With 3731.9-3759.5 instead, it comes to 3755.20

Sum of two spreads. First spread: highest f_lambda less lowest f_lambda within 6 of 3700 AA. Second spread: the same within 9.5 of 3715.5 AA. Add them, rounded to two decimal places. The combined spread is 1.94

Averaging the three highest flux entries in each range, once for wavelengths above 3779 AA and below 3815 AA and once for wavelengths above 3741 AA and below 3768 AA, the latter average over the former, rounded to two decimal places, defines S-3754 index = 0.74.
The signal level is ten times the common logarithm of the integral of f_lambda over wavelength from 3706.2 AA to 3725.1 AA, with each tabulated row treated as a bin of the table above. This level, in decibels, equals 12.3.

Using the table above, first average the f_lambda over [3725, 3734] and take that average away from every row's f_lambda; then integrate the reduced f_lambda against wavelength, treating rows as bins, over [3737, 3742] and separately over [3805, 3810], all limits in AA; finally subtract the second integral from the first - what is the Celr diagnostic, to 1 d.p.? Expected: -2.5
